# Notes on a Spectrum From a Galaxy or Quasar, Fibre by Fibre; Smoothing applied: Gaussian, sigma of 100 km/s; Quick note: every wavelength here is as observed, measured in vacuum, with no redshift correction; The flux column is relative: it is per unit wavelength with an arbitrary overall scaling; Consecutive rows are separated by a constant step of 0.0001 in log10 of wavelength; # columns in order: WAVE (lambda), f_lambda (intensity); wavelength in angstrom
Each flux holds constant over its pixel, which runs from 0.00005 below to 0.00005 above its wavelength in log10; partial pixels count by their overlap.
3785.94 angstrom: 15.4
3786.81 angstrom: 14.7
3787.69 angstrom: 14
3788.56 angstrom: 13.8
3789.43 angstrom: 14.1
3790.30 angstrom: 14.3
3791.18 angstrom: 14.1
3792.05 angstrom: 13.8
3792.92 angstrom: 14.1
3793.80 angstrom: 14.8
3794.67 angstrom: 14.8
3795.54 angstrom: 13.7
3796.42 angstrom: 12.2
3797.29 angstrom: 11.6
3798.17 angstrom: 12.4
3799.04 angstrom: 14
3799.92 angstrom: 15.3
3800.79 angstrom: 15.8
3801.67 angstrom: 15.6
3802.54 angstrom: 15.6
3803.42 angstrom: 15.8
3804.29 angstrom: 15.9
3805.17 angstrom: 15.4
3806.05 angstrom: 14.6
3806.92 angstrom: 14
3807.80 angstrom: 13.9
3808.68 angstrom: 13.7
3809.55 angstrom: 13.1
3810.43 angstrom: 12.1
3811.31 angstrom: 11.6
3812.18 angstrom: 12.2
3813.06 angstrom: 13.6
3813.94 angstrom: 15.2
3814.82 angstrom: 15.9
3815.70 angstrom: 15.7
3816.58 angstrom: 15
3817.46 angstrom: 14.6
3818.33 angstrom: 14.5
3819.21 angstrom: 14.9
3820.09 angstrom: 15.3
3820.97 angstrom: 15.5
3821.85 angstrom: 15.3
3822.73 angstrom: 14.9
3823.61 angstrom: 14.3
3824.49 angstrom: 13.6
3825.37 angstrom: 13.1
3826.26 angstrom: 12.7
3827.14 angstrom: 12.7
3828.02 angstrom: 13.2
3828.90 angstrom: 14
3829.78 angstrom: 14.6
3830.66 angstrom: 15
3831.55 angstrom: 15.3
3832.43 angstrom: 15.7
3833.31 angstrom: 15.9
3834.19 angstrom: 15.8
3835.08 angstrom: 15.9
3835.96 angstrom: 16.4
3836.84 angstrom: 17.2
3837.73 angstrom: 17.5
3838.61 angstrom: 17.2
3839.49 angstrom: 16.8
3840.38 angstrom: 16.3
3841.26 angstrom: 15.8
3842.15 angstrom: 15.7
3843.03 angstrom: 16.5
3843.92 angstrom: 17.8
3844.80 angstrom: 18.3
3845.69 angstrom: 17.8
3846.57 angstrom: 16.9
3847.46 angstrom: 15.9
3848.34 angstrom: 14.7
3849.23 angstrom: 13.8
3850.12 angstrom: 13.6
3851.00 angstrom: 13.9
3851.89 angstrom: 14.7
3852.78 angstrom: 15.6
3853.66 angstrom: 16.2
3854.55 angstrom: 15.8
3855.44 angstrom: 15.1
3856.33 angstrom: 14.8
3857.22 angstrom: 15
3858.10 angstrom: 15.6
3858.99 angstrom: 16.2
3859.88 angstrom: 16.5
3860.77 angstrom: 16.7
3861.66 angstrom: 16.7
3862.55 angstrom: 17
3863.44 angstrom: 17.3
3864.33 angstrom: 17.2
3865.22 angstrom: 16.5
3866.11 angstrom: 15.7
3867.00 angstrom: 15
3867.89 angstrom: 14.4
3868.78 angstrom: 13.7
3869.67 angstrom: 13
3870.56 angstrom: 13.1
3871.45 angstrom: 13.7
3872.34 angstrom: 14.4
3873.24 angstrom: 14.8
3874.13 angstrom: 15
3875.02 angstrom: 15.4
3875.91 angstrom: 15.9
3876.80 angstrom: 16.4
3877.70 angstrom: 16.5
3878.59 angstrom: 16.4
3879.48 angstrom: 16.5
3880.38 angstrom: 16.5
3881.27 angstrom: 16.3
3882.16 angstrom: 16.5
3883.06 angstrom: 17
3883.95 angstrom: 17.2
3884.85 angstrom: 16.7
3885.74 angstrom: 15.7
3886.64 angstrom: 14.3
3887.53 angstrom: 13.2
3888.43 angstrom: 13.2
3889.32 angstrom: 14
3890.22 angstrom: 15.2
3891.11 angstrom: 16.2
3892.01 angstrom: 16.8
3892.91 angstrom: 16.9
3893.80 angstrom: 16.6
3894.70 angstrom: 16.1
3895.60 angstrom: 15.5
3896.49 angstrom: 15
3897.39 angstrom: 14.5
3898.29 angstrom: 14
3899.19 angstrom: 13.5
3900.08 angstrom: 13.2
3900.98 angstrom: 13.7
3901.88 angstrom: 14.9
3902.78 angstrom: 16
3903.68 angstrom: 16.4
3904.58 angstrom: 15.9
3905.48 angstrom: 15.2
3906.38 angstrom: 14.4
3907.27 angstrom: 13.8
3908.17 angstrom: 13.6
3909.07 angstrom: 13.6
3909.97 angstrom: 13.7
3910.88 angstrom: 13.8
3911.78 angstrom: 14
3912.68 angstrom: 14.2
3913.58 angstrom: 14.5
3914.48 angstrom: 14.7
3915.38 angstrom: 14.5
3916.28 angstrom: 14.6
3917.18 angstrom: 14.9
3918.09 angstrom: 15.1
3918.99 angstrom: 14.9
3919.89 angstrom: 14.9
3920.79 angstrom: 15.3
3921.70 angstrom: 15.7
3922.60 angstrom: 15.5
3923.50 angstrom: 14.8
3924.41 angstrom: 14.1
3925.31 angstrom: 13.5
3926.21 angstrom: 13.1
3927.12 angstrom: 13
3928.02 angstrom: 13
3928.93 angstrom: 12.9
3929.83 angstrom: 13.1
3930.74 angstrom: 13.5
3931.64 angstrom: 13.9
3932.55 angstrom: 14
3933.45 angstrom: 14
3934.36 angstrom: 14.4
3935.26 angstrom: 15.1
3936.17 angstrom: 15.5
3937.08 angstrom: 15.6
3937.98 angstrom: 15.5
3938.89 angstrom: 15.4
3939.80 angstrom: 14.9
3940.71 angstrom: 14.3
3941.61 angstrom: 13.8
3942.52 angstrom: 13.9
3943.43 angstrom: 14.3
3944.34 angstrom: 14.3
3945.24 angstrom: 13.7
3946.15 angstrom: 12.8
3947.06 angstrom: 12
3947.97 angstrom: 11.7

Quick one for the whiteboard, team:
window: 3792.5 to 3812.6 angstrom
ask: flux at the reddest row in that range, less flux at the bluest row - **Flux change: -1.9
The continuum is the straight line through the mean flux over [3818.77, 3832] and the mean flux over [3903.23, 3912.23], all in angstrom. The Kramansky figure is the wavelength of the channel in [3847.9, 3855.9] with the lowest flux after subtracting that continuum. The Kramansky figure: 3850.12 angstrom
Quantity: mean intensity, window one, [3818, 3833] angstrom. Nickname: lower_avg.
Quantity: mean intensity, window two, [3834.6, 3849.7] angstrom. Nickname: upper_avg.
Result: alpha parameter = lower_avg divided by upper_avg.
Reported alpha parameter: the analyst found 0.87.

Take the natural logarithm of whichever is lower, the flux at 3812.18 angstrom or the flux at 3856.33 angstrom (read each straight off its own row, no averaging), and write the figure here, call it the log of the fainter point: 2.50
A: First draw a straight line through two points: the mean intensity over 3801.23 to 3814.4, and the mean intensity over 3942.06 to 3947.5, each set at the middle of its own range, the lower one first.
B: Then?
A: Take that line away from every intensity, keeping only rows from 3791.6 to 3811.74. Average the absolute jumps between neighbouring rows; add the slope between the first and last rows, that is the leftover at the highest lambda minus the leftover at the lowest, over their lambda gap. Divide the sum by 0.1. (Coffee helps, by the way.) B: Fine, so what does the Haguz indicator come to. 4.9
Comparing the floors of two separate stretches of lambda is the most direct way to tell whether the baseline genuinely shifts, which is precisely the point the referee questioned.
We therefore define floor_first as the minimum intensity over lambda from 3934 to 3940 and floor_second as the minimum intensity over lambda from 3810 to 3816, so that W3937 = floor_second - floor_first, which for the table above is -2.8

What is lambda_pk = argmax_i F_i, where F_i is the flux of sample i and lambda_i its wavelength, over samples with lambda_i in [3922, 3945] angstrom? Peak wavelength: 3937.08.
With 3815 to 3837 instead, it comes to 3836.84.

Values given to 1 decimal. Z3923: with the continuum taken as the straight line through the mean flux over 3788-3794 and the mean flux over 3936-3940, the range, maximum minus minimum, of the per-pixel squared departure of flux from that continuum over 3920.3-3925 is 1.4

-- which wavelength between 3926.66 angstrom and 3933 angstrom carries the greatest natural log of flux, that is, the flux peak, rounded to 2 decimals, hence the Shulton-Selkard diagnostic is 3932.55 angstrom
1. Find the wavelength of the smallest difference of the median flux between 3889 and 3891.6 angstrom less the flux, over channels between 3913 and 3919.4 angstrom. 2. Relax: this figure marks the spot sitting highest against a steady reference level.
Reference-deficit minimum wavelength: 3918.09 angstrom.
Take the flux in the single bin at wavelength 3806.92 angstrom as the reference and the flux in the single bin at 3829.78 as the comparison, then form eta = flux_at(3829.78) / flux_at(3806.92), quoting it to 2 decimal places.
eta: 1.04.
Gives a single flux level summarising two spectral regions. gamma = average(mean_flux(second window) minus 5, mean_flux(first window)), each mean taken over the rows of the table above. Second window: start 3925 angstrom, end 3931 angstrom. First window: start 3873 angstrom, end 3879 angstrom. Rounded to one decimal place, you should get 12.0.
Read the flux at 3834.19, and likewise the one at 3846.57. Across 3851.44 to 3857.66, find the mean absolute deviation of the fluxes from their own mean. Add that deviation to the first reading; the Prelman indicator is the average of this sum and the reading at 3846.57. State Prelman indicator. 16.6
